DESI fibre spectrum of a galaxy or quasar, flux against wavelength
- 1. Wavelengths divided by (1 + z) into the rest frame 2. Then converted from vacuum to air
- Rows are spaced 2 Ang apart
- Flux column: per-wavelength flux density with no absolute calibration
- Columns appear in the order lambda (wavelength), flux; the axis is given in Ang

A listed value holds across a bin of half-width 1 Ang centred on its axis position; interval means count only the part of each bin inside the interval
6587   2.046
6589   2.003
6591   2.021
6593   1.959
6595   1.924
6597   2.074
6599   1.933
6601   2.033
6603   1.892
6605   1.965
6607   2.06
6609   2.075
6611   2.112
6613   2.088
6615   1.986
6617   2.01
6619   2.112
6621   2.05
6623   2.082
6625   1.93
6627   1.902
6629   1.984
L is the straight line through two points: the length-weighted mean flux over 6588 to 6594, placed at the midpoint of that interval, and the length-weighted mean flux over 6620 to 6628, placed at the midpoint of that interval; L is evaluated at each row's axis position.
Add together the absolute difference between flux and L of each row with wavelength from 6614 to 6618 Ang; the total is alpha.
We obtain 0.02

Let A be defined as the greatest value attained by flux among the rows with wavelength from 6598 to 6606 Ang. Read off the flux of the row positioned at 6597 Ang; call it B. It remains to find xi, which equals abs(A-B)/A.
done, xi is 0.020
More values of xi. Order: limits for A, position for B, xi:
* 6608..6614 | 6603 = 0.104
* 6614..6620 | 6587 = 0.031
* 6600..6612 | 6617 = 0.048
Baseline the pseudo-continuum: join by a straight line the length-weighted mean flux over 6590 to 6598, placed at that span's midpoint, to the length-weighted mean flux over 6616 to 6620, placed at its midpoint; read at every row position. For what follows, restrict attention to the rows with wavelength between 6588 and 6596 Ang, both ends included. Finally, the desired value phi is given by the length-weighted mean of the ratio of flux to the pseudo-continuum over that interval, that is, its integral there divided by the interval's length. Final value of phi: 0.99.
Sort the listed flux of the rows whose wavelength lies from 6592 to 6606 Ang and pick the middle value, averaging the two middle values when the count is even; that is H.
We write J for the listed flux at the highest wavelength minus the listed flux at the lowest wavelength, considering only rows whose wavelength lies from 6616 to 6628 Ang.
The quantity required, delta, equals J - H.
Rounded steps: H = 1.96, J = -0.11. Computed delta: -2.07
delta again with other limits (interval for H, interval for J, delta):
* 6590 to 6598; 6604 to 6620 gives -1.84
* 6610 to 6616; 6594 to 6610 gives -1.94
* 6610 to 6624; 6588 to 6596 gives -2.16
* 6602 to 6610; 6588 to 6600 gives -2.08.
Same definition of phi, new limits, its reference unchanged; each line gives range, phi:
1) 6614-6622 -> 0.99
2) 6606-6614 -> 1.02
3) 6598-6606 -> 0.97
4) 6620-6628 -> 0.96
